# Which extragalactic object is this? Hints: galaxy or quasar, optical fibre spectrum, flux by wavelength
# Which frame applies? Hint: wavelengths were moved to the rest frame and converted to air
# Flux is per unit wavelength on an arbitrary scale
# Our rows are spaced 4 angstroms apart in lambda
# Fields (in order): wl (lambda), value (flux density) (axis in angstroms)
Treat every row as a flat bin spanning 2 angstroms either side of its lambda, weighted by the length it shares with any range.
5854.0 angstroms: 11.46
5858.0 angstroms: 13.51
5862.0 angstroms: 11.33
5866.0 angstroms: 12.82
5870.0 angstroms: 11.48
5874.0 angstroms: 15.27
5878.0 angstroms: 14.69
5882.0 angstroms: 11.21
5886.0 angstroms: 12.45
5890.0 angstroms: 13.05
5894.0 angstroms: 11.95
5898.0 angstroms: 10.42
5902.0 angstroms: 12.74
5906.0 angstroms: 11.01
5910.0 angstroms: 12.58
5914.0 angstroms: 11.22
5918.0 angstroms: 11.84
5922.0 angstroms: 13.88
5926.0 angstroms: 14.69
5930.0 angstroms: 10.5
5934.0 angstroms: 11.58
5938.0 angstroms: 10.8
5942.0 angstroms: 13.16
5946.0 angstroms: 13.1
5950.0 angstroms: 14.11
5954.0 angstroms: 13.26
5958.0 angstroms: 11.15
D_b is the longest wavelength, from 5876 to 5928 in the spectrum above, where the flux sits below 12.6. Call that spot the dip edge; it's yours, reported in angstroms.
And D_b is 5918.0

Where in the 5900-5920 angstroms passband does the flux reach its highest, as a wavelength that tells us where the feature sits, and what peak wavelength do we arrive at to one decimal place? 5902.0 angstroms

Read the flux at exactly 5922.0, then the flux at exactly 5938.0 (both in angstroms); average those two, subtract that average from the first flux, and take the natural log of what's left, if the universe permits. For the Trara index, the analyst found 0.4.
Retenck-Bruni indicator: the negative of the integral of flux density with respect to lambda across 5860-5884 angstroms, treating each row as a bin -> -307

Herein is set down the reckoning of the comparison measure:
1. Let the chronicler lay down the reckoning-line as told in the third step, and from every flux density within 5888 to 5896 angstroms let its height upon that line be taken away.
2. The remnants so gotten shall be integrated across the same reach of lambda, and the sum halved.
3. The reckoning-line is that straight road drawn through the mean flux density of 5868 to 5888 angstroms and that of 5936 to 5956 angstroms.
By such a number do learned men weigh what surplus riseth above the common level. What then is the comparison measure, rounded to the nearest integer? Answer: -2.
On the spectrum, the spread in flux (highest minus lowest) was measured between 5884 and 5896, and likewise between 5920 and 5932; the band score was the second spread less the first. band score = 3.1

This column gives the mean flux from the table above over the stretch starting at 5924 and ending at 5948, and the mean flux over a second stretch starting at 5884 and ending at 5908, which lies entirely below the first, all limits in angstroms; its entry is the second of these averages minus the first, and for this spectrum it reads -0.4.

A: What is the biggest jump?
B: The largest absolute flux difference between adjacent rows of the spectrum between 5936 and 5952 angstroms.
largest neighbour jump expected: 2.4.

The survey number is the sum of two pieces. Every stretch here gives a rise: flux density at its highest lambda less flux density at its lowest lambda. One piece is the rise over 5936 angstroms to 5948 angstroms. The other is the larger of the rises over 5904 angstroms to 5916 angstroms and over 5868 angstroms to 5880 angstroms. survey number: 6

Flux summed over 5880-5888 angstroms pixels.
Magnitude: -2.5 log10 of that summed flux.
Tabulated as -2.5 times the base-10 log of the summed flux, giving -3.44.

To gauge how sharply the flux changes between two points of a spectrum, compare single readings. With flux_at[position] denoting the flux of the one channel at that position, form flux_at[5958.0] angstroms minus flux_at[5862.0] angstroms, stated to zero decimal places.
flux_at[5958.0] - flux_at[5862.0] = 0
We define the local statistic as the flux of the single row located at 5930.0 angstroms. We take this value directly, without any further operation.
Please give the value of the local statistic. 10.5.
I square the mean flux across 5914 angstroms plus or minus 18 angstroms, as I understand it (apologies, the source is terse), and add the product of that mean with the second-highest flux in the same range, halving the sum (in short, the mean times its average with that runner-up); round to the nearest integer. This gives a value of 157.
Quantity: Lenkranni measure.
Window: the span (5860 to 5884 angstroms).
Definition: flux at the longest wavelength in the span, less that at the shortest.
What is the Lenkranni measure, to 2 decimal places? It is -0.12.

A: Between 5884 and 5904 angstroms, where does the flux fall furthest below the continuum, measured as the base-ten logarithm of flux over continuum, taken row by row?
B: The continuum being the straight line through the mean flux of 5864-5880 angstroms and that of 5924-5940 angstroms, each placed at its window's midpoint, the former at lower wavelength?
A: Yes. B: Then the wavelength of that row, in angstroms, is 5898.0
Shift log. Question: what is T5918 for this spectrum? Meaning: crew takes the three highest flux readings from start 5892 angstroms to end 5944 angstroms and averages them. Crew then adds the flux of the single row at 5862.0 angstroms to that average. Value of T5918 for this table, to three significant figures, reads 25.2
